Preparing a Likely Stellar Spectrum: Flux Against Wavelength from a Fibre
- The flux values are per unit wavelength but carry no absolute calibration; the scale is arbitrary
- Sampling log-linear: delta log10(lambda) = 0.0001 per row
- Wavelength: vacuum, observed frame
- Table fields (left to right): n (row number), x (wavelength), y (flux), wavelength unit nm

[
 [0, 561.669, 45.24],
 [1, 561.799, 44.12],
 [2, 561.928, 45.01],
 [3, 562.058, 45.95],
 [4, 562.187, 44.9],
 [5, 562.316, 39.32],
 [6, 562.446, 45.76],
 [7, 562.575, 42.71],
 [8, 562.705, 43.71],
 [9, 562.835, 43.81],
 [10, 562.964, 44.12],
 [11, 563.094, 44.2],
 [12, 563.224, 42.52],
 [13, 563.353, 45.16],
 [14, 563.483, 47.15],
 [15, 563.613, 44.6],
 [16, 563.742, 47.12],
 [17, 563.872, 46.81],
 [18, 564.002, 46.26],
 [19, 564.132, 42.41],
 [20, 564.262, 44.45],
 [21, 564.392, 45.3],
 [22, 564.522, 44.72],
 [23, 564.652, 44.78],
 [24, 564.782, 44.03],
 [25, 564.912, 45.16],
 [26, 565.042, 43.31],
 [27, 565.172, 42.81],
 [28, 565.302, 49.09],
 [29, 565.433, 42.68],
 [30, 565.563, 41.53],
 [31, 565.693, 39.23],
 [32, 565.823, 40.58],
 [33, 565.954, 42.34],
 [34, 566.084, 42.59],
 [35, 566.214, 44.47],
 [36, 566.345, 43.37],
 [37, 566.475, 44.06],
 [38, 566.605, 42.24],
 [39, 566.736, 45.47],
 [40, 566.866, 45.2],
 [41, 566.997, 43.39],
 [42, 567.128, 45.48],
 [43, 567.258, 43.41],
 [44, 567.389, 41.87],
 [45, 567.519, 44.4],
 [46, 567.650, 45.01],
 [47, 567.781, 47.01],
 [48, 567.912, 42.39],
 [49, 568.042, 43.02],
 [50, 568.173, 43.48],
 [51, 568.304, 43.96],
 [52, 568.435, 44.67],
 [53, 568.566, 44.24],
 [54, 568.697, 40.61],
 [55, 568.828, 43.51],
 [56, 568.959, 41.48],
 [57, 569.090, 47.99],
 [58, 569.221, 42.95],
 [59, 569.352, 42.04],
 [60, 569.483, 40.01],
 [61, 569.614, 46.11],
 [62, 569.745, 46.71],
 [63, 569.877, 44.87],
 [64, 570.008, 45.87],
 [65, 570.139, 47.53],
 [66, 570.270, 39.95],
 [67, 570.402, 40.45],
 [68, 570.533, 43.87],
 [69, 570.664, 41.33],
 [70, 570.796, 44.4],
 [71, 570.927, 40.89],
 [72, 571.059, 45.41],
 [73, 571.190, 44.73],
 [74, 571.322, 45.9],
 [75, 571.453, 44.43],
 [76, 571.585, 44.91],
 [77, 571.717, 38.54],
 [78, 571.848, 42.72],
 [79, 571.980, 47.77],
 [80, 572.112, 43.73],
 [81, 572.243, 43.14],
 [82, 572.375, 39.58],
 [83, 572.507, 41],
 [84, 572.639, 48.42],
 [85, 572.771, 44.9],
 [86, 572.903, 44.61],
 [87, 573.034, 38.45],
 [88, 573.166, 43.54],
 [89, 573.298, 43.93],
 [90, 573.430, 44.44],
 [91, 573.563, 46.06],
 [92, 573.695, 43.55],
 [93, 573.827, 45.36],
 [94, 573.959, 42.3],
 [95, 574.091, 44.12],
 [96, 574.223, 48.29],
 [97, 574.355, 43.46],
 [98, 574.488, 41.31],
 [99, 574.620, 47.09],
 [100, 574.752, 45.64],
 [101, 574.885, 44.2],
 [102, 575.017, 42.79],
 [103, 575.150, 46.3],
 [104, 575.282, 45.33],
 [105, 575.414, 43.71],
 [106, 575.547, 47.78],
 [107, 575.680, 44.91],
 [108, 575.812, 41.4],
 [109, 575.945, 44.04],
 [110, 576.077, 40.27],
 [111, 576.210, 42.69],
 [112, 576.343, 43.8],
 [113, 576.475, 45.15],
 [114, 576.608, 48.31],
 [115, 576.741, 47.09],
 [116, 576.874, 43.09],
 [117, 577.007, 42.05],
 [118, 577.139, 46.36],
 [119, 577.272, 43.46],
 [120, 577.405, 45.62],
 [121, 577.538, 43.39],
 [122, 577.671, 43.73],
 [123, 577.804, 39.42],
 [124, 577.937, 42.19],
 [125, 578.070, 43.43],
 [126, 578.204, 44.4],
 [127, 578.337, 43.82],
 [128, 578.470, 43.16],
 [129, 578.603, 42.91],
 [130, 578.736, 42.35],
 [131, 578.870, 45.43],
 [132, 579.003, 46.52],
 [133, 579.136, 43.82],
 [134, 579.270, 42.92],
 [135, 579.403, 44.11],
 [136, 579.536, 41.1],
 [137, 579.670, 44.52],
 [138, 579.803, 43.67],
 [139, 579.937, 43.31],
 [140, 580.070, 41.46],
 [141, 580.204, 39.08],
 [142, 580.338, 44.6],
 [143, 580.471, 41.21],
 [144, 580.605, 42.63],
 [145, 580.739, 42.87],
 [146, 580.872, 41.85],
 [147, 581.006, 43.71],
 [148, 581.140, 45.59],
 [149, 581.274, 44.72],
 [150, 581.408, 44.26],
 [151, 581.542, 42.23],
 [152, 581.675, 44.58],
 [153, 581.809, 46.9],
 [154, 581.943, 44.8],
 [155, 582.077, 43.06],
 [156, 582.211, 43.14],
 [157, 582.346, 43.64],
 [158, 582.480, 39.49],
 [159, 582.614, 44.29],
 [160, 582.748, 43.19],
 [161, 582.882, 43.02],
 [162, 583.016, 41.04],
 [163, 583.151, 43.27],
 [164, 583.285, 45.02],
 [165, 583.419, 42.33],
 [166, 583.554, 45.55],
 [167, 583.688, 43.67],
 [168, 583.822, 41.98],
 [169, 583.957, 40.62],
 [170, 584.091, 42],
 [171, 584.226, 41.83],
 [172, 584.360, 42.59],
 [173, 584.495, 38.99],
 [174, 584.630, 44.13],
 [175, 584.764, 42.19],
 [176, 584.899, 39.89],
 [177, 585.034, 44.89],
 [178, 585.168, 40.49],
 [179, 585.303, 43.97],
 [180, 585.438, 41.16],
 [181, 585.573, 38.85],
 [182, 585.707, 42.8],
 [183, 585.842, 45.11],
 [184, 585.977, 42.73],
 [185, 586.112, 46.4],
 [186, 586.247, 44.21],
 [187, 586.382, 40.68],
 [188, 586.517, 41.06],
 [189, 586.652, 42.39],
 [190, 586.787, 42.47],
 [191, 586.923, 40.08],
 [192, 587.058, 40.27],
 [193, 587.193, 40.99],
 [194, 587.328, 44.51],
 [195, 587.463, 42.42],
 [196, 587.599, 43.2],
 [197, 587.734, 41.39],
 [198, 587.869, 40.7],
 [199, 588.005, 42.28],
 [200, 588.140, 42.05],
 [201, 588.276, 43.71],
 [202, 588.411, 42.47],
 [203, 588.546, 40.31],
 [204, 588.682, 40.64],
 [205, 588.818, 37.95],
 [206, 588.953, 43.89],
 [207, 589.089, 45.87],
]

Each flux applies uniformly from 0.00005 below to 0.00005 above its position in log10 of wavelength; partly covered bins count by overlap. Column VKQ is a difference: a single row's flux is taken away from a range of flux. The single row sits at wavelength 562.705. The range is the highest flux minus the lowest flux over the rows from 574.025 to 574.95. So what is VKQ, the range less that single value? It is -37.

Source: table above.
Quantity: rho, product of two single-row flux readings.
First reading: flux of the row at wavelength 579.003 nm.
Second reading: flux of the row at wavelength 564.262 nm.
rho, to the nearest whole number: 2068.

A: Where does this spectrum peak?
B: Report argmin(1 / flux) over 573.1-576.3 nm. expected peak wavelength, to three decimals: 574.223 nm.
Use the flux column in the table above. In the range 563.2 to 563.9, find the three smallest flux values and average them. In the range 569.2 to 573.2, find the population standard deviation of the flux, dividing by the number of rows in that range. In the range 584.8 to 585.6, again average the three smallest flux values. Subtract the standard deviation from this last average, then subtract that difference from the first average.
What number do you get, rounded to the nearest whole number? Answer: 7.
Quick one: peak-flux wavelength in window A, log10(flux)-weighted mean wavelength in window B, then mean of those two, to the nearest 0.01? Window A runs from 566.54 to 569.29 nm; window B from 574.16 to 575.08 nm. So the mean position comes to 571.85 nm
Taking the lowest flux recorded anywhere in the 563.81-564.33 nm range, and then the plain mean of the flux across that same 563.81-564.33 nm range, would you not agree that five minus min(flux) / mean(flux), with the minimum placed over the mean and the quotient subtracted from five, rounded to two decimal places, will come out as 4.06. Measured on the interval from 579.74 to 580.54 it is 4.07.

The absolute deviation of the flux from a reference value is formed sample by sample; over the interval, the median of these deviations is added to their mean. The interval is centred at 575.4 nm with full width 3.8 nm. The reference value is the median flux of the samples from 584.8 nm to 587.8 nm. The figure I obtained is 4.2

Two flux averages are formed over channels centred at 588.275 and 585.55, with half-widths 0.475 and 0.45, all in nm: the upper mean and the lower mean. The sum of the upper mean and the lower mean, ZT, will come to 83.9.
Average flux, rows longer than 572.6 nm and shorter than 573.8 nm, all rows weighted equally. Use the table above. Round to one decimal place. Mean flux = 44.2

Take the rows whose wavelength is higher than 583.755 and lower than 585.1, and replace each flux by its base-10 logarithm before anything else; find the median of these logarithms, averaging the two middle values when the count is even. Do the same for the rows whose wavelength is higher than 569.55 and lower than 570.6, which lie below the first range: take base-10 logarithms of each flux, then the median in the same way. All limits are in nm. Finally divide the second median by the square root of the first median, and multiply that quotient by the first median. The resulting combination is 2.11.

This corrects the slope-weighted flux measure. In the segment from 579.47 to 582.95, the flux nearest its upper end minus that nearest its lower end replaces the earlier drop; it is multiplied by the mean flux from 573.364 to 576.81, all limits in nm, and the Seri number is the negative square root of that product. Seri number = -9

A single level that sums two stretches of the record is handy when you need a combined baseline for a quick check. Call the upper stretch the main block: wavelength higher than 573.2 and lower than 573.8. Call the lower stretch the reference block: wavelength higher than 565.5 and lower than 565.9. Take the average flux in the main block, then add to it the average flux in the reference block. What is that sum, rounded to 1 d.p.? 84.9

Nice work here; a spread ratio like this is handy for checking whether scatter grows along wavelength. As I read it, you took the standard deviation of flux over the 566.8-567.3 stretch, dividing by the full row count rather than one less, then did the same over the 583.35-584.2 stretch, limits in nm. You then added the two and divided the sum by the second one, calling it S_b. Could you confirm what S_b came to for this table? 1.6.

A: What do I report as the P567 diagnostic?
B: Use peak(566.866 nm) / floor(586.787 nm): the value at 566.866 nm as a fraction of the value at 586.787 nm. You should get 1.06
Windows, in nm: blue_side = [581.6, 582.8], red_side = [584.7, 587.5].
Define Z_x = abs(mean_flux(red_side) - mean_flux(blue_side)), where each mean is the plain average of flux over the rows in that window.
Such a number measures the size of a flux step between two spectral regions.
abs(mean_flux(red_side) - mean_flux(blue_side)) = 1.4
